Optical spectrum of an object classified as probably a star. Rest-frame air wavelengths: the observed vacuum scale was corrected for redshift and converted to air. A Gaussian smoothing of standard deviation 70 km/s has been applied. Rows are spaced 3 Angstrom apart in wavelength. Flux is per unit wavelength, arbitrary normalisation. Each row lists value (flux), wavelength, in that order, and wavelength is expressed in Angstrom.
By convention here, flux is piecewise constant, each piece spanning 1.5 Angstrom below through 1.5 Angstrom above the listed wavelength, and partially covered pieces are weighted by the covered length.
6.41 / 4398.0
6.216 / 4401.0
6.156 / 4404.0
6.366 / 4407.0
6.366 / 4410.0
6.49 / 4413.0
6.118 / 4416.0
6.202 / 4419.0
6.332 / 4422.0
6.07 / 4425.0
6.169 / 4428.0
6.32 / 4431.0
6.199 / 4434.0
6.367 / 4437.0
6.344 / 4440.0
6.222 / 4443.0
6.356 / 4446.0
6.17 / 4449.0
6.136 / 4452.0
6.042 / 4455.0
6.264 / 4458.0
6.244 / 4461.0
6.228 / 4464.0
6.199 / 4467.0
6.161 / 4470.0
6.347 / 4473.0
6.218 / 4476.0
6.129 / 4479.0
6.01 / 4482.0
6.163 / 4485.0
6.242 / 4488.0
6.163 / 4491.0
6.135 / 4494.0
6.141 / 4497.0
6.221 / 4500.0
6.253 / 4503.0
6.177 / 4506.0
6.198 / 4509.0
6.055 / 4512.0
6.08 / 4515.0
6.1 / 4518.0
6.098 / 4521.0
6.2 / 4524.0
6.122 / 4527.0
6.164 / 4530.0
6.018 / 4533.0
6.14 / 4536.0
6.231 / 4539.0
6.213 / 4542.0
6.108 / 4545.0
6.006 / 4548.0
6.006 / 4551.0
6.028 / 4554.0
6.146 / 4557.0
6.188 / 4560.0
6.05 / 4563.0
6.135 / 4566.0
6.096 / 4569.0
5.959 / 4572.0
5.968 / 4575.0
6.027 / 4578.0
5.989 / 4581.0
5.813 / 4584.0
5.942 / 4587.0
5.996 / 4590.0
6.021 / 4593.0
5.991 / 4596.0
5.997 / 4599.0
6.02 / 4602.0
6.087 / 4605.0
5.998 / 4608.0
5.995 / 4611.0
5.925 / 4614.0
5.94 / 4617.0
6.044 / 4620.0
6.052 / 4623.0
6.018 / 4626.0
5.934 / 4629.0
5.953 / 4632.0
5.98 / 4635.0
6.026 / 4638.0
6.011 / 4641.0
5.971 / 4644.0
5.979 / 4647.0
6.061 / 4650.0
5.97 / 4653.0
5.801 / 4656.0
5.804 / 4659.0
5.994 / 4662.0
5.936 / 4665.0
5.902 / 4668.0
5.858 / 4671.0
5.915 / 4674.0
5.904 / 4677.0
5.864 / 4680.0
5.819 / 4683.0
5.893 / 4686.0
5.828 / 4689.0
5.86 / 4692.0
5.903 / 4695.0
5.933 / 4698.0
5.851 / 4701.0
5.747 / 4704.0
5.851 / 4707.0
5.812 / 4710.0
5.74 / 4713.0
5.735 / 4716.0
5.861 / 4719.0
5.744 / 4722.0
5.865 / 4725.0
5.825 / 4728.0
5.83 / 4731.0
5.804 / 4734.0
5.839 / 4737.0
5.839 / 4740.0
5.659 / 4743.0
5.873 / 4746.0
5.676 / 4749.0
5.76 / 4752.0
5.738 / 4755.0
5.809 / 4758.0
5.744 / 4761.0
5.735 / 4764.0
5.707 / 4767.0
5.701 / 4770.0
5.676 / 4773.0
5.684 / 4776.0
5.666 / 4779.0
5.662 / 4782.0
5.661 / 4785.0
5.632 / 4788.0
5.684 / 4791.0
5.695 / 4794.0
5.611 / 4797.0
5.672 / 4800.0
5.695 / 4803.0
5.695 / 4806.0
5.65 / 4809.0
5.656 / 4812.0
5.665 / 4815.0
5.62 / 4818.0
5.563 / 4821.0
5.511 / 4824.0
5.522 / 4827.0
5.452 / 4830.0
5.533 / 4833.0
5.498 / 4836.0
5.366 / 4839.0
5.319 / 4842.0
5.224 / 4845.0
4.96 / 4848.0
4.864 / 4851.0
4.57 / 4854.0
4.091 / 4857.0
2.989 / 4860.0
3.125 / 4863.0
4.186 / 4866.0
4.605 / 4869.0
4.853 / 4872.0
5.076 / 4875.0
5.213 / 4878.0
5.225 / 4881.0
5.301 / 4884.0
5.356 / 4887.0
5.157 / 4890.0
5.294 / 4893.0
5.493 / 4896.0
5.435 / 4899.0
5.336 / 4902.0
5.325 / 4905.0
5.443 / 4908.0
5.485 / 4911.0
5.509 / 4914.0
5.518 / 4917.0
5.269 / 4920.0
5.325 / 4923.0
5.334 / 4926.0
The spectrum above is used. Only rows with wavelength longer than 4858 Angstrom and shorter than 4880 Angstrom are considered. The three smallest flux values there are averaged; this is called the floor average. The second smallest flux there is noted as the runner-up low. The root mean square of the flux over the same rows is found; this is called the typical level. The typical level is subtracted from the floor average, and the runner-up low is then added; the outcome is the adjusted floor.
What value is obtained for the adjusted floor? 2.2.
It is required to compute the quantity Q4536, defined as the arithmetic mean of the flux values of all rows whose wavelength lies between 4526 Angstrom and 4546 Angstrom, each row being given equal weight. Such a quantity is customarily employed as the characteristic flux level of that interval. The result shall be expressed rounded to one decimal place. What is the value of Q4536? 6.1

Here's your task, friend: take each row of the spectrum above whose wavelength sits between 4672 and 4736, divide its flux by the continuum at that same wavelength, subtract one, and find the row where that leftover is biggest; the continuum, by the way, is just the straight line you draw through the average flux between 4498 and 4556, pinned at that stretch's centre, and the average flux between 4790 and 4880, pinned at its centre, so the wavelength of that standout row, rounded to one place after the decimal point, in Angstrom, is 4725.0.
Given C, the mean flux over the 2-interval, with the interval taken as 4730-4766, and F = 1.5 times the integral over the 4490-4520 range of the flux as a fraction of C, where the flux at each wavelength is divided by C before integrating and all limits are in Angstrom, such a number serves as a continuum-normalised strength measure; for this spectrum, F 48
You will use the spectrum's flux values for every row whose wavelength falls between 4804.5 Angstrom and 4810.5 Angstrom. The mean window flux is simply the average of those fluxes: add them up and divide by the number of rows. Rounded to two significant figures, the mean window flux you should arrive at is 5.7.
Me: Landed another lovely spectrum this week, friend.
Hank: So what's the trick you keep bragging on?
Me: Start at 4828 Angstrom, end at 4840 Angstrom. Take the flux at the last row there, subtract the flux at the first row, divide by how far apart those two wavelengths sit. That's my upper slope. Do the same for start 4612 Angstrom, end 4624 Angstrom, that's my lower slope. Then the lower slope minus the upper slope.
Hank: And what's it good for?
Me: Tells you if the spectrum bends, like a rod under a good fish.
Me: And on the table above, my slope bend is 0.024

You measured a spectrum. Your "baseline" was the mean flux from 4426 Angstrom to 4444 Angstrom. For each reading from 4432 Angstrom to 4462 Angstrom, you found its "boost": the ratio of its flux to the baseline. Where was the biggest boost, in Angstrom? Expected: 4437.0 Angstrom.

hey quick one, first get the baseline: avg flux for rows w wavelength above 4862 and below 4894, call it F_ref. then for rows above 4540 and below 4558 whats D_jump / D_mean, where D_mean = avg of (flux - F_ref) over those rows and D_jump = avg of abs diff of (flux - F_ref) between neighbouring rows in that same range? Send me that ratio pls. 0.06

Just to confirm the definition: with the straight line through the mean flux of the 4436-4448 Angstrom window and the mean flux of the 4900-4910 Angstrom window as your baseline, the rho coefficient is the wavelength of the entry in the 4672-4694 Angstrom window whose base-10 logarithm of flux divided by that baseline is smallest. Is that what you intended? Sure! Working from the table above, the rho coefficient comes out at 4683.0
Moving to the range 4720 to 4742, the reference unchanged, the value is 4722.0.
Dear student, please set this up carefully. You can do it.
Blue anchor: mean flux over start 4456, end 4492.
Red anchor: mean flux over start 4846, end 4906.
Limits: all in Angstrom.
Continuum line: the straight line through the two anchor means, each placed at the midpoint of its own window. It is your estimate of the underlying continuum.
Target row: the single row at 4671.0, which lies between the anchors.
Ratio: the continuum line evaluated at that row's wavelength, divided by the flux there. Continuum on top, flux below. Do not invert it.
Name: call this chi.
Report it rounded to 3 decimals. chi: 0.943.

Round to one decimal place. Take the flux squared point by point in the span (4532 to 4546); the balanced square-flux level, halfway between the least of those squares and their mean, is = 37.0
